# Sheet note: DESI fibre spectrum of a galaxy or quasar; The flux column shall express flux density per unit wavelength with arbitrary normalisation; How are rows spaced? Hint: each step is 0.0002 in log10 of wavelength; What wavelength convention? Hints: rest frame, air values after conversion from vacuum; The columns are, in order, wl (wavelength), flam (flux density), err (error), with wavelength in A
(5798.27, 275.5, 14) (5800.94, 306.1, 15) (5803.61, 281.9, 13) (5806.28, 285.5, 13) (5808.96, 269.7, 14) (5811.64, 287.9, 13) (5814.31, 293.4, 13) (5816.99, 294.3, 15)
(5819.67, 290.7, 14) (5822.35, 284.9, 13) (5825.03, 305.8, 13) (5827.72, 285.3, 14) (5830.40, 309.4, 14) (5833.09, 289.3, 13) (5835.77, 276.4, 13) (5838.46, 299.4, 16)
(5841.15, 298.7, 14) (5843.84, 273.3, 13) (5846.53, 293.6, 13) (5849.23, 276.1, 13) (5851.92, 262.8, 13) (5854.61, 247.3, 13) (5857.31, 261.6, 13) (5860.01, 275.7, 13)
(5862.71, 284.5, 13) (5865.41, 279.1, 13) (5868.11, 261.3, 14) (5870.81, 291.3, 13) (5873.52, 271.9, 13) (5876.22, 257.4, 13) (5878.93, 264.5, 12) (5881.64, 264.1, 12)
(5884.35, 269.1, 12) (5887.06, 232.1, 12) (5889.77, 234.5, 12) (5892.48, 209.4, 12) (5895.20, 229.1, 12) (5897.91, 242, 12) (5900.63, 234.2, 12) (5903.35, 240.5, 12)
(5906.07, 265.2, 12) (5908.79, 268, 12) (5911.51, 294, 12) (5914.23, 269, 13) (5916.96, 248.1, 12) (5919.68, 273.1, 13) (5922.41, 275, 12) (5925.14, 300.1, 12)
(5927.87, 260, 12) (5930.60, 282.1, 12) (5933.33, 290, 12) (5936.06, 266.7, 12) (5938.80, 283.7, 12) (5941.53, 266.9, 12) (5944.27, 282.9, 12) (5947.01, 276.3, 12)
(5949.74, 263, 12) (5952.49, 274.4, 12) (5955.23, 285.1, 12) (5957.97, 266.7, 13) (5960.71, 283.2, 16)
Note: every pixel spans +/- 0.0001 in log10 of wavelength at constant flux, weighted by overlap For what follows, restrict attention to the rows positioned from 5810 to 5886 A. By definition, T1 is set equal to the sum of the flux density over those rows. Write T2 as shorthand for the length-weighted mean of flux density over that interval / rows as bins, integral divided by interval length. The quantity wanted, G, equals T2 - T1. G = -7569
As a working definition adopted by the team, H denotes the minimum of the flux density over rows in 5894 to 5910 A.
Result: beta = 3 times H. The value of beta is 687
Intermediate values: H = 229.1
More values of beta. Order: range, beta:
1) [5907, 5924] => 744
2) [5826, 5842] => 829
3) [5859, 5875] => 784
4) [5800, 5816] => 809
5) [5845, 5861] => 742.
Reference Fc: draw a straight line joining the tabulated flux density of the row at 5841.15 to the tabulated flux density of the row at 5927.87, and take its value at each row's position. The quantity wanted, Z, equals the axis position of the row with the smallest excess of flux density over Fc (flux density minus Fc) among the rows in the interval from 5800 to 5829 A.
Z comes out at 5808.96 A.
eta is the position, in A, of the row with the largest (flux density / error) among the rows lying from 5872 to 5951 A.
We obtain 5925.14 A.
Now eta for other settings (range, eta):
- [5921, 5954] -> 5925.14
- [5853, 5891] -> 5884.35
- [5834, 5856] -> 5846.53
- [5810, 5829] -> 5825.03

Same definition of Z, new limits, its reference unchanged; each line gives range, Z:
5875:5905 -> 5892.48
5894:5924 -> 5895.20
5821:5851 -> 5835.77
